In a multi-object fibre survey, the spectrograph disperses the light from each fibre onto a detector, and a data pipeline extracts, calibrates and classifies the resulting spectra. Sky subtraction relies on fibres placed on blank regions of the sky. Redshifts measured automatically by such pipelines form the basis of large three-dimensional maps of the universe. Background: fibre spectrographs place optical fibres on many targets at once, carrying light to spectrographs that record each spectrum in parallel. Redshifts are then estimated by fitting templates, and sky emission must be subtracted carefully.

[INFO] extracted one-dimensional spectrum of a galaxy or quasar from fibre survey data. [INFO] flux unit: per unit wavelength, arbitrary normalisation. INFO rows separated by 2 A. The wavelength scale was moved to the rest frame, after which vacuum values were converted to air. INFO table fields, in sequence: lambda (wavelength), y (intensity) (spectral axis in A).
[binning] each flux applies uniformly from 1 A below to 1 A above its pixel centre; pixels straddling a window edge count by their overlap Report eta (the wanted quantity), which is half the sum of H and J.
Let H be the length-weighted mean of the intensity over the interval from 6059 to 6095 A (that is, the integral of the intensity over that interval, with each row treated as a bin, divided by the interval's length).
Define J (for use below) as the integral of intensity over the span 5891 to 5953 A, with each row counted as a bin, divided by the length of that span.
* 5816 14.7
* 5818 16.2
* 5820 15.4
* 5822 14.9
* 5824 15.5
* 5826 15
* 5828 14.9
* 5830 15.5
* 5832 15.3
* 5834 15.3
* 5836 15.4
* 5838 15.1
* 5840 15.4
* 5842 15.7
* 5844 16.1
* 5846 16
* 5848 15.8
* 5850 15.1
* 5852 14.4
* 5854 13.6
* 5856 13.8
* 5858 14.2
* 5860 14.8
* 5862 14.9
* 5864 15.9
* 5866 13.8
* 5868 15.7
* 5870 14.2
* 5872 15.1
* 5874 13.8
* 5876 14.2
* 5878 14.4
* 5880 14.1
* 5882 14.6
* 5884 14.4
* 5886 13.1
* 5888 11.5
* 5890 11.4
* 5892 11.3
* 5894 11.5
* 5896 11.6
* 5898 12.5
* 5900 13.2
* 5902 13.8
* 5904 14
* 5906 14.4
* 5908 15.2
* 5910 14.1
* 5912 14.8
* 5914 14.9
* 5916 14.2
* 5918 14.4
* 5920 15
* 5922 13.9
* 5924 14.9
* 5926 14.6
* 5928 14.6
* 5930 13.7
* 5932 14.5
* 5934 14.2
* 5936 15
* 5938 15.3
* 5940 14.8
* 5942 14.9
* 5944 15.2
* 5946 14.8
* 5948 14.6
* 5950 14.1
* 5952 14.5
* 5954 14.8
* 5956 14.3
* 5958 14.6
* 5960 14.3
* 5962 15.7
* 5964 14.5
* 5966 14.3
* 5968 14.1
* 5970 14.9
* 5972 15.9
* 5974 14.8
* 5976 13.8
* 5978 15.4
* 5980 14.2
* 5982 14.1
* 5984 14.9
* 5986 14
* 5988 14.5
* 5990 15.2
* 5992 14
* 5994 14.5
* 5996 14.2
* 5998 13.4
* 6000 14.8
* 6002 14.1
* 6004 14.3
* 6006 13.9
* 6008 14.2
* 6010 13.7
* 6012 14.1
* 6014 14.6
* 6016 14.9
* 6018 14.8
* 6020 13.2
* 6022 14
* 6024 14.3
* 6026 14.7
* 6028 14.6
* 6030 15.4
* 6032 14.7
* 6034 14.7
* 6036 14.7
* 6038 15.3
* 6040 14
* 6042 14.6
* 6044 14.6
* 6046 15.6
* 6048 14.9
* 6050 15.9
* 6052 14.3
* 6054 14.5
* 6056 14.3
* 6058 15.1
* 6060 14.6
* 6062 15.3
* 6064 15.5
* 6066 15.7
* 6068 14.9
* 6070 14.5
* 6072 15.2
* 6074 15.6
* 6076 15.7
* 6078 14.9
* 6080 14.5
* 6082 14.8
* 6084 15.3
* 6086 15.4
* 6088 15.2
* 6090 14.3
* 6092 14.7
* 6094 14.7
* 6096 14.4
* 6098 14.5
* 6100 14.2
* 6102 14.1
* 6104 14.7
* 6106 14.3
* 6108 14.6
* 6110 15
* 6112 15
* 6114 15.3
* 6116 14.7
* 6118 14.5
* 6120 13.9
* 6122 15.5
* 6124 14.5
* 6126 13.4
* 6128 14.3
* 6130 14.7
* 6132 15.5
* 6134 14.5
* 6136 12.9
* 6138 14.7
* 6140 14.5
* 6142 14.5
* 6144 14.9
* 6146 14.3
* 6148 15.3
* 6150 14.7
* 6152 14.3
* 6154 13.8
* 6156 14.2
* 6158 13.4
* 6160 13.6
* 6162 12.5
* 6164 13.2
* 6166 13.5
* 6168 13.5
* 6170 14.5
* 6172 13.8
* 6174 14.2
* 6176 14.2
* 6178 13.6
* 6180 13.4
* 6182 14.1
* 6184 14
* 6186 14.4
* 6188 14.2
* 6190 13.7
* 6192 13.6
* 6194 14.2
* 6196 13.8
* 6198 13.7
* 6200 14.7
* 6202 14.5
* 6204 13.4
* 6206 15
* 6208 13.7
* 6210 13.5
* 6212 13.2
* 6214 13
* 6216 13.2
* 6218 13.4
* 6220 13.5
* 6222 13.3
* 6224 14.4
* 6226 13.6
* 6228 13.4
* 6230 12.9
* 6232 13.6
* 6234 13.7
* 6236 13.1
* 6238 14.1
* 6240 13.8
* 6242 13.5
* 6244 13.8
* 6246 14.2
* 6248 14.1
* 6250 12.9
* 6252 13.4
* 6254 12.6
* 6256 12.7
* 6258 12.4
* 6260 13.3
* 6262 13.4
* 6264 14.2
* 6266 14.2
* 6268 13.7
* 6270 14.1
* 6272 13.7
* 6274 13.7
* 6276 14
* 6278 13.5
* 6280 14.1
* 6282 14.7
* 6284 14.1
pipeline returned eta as 14.6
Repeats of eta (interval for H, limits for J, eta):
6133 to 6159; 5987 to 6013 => 14.3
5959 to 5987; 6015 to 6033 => 14.6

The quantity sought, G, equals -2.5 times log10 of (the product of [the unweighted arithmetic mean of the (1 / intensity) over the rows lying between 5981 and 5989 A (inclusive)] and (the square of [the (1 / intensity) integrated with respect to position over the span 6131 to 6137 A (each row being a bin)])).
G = 4.8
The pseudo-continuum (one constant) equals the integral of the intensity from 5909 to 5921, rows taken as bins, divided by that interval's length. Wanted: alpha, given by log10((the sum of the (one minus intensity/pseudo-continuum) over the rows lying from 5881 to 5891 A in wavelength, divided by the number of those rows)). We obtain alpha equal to -1.0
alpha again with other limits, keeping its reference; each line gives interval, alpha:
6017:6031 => -2.0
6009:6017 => -1.8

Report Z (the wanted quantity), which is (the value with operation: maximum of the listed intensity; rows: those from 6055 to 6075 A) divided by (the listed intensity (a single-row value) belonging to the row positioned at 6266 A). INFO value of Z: 1.11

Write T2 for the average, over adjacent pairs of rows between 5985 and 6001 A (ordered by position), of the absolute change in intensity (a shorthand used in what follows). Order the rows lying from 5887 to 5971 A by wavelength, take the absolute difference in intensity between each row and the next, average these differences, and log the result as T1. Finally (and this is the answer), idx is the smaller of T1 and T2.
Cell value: 0.50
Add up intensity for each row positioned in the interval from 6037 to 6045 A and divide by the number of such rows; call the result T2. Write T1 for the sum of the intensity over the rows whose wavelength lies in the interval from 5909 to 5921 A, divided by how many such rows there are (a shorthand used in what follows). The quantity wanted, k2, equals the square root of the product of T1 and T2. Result 14.6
